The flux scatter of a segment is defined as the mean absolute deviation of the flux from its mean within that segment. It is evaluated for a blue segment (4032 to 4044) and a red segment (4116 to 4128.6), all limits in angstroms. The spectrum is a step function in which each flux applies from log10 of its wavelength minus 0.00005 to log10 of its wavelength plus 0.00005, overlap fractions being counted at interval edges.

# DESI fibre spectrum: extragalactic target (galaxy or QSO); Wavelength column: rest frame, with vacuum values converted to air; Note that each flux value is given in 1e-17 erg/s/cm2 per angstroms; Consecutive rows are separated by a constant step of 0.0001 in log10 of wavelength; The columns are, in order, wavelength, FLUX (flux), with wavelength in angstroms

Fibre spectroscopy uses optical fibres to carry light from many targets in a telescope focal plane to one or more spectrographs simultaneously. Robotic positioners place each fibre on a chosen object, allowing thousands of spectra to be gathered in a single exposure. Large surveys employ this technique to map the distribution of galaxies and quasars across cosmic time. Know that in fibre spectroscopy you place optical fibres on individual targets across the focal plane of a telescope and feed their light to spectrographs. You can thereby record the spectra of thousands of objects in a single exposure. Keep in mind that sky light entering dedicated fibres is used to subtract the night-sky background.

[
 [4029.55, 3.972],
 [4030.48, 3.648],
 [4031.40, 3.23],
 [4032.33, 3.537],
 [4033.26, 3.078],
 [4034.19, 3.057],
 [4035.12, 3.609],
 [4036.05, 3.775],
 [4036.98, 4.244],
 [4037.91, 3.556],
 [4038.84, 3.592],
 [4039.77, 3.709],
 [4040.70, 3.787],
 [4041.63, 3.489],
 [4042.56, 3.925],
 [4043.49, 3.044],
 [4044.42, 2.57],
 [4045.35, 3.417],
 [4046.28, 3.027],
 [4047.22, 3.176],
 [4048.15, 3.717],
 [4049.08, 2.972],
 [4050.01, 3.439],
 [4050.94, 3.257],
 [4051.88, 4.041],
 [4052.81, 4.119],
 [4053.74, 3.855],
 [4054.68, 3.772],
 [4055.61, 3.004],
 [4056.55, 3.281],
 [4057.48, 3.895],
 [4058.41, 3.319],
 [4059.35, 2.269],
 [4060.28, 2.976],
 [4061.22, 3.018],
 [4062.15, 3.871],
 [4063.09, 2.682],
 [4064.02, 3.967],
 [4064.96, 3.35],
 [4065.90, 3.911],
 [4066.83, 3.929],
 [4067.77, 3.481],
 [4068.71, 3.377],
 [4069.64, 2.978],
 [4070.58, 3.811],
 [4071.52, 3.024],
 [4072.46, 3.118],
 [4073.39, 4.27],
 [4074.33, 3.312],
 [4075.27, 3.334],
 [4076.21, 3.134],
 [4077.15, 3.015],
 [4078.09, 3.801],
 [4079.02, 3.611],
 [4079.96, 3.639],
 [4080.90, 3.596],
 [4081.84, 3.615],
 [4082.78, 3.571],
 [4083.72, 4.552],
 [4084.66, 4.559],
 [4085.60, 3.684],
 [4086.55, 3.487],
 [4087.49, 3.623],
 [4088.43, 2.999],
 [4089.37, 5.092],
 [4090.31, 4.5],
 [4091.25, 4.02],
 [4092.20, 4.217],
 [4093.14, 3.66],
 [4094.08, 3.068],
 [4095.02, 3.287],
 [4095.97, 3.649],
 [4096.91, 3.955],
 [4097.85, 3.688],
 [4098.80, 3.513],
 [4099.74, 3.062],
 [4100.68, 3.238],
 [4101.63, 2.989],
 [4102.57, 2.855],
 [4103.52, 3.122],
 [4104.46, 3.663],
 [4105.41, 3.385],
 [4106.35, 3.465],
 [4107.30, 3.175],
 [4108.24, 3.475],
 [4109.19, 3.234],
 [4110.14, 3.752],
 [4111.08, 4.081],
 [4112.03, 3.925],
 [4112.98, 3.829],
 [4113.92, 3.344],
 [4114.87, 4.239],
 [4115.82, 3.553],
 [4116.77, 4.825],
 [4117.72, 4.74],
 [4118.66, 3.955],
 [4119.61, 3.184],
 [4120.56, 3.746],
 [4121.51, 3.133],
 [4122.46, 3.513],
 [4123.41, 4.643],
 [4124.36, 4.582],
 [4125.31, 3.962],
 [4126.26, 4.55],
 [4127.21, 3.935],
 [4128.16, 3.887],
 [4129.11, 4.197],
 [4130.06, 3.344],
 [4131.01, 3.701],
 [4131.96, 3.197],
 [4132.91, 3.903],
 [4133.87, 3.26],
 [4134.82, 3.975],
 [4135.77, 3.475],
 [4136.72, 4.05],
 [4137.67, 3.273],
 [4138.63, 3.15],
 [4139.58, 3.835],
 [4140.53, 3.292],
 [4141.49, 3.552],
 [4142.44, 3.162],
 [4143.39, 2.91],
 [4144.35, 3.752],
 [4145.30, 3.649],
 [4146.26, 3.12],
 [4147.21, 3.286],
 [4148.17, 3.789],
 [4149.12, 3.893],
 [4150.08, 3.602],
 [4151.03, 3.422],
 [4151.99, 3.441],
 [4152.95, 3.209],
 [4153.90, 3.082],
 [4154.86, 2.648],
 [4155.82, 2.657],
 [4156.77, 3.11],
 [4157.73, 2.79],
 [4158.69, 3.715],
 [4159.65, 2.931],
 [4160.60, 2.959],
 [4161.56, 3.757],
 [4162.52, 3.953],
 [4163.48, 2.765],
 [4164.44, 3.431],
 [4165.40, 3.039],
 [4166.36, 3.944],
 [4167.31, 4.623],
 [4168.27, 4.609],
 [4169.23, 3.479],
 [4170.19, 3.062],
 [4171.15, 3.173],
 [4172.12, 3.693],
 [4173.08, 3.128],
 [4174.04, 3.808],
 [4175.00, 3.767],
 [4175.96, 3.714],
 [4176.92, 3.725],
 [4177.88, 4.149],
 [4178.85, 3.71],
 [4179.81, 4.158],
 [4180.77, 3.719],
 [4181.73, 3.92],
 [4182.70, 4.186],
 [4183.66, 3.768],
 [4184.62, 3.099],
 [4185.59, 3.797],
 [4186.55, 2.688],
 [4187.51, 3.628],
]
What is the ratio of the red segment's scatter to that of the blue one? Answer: 1.9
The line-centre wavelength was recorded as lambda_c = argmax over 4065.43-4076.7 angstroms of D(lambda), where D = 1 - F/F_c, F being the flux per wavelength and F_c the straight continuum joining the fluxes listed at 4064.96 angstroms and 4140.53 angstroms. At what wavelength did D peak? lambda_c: 4069.64 angstroms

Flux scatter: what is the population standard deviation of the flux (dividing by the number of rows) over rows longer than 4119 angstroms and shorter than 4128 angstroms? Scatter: 0.55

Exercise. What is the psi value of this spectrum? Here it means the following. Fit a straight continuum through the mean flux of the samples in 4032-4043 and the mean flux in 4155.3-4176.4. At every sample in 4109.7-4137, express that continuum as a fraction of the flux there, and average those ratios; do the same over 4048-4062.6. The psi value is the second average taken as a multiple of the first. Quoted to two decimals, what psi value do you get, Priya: 1.17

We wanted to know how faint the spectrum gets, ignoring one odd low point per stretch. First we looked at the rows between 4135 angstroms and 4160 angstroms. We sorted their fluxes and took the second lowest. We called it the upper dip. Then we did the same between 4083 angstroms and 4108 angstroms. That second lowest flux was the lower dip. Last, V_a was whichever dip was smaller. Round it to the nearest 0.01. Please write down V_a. 2.66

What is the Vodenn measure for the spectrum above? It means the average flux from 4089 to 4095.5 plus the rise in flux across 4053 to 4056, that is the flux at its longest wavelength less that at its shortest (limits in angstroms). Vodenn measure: 3.1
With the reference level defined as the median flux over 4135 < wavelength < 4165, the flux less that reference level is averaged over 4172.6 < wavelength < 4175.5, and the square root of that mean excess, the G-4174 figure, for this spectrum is 0.53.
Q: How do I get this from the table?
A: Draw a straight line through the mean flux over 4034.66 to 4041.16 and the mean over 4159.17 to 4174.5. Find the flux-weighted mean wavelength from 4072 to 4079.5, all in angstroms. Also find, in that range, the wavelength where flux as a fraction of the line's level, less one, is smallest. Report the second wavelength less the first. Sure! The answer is 1.4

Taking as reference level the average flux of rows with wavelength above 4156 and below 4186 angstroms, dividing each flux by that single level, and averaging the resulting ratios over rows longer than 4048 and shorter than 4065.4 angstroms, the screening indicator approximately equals 0.95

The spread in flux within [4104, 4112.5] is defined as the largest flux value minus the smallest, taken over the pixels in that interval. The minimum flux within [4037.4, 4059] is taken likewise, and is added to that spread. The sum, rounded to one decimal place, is 3.5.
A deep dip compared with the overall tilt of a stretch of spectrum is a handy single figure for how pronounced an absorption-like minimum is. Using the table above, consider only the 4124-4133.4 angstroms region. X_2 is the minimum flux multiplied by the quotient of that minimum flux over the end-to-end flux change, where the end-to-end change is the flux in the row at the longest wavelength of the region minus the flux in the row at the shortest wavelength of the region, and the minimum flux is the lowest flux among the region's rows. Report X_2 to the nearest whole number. -15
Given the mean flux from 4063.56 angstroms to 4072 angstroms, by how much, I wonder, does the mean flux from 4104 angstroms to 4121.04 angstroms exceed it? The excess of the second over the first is 0.22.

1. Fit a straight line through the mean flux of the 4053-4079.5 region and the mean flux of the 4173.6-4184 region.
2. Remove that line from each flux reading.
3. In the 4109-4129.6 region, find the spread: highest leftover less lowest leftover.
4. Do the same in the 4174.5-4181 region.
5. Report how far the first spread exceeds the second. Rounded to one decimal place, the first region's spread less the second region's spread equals 1.3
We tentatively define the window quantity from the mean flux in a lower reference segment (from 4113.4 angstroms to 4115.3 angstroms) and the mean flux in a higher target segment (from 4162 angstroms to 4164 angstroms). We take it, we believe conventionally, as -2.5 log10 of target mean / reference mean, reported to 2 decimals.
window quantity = 0.13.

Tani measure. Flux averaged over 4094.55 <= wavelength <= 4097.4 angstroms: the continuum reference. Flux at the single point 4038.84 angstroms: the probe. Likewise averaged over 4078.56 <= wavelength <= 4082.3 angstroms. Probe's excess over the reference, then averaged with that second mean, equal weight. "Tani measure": 1.8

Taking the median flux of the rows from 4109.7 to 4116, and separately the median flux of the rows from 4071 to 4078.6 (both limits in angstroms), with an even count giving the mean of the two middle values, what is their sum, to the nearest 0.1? 7.1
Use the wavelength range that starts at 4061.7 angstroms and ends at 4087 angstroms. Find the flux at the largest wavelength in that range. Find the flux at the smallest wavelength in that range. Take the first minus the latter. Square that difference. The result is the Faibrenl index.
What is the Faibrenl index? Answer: 0.15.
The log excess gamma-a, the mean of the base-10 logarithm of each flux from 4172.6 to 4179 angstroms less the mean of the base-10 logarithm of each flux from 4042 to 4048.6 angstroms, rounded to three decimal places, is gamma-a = 0.058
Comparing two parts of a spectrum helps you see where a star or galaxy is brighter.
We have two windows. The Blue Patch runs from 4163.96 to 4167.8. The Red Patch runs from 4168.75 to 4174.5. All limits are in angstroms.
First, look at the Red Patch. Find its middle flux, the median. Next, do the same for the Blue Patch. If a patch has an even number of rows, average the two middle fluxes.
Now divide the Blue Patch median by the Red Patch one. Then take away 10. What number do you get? -8.89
